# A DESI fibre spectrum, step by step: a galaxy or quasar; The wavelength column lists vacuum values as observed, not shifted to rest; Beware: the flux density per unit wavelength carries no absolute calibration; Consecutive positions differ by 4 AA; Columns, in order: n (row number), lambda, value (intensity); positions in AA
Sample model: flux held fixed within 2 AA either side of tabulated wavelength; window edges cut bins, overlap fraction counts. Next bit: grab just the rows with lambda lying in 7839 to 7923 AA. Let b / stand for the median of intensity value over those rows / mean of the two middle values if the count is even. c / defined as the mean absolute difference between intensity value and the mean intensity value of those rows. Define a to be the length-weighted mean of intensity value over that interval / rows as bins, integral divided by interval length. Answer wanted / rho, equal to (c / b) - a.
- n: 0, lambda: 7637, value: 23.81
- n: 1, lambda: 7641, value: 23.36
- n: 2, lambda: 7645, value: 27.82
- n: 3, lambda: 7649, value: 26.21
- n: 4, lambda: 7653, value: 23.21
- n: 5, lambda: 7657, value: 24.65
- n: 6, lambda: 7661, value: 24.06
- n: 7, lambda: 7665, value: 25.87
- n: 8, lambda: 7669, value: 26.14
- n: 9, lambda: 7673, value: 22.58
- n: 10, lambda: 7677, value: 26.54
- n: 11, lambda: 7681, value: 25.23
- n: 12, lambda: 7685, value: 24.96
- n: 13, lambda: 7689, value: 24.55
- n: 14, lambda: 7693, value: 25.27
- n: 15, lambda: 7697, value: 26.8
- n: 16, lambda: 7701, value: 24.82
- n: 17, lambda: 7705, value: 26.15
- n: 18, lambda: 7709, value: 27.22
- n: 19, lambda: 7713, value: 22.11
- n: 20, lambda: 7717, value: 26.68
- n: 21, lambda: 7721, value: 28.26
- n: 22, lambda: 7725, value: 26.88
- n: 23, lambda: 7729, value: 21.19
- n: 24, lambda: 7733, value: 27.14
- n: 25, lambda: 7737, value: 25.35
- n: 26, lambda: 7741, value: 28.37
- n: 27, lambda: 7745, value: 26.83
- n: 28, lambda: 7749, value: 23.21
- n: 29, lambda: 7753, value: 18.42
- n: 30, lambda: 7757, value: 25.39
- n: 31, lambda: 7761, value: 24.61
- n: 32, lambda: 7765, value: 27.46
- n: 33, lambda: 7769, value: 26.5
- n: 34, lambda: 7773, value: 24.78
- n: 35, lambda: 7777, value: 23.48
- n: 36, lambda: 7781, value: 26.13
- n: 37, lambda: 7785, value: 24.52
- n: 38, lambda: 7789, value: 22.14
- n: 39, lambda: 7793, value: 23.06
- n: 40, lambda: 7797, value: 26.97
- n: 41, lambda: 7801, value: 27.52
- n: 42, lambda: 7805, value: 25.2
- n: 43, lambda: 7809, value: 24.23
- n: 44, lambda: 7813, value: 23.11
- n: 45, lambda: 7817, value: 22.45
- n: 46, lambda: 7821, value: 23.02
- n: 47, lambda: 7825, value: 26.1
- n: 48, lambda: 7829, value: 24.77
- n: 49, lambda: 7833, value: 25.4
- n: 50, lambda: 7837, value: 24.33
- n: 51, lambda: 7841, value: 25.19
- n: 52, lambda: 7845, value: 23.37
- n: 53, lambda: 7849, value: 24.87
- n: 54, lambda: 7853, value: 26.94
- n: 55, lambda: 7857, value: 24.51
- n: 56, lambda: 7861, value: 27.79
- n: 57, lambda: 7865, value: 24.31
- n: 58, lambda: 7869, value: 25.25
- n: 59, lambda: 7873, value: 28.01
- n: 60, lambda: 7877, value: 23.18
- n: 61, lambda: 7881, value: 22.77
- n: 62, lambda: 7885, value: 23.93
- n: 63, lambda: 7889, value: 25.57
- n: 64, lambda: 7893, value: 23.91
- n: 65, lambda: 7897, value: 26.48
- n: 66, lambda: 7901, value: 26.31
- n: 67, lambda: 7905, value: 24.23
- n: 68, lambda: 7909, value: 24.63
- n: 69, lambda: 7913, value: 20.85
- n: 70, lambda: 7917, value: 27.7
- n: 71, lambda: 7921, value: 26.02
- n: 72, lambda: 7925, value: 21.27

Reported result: -25.0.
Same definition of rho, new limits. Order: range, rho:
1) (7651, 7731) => -25.1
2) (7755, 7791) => -25.0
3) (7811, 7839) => -24.1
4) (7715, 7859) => -24.9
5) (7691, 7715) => -25.3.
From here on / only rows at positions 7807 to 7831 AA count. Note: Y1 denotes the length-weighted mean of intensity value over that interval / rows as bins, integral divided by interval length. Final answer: 23.9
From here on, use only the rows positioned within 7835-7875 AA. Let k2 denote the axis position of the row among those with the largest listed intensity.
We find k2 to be 7873 AA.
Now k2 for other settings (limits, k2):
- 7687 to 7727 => 7721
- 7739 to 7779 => 7741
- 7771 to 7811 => 7801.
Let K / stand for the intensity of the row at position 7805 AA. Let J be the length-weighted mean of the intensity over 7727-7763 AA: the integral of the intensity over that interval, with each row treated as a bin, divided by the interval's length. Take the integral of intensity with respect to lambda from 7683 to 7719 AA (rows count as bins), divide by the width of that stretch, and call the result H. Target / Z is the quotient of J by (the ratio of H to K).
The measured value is 24.3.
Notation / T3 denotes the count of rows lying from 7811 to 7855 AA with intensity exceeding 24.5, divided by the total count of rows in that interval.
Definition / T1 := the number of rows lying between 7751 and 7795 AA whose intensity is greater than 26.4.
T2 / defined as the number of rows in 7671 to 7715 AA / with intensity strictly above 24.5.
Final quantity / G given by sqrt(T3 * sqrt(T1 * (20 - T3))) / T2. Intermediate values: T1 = 2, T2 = 9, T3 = 0.55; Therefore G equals 0.20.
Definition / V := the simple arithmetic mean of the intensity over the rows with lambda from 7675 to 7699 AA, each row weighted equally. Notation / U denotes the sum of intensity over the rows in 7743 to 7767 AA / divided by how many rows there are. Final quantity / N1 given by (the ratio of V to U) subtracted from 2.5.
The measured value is 1.45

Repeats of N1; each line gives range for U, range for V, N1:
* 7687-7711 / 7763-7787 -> 1.51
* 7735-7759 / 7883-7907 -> 1.48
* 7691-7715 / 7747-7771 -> 1.54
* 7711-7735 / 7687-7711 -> 1.48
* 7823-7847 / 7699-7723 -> 1.46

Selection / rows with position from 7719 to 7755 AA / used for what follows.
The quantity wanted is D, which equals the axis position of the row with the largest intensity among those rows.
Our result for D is 7741 AA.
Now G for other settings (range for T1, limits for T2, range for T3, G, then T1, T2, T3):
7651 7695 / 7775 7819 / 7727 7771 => 0.36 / 1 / 5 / 0.73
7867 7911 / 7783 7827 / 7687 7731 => 0.45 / 2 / 5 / 0.82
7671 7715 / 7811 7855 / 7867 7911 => 0.34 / 3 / 6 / 0.55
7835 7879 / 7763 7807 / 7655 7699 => 0.31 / 3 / 8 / 0.82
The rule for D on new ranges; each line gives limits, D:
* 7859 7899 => 7873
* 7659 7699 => 7697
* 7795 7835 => 7801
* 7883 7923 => 7917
